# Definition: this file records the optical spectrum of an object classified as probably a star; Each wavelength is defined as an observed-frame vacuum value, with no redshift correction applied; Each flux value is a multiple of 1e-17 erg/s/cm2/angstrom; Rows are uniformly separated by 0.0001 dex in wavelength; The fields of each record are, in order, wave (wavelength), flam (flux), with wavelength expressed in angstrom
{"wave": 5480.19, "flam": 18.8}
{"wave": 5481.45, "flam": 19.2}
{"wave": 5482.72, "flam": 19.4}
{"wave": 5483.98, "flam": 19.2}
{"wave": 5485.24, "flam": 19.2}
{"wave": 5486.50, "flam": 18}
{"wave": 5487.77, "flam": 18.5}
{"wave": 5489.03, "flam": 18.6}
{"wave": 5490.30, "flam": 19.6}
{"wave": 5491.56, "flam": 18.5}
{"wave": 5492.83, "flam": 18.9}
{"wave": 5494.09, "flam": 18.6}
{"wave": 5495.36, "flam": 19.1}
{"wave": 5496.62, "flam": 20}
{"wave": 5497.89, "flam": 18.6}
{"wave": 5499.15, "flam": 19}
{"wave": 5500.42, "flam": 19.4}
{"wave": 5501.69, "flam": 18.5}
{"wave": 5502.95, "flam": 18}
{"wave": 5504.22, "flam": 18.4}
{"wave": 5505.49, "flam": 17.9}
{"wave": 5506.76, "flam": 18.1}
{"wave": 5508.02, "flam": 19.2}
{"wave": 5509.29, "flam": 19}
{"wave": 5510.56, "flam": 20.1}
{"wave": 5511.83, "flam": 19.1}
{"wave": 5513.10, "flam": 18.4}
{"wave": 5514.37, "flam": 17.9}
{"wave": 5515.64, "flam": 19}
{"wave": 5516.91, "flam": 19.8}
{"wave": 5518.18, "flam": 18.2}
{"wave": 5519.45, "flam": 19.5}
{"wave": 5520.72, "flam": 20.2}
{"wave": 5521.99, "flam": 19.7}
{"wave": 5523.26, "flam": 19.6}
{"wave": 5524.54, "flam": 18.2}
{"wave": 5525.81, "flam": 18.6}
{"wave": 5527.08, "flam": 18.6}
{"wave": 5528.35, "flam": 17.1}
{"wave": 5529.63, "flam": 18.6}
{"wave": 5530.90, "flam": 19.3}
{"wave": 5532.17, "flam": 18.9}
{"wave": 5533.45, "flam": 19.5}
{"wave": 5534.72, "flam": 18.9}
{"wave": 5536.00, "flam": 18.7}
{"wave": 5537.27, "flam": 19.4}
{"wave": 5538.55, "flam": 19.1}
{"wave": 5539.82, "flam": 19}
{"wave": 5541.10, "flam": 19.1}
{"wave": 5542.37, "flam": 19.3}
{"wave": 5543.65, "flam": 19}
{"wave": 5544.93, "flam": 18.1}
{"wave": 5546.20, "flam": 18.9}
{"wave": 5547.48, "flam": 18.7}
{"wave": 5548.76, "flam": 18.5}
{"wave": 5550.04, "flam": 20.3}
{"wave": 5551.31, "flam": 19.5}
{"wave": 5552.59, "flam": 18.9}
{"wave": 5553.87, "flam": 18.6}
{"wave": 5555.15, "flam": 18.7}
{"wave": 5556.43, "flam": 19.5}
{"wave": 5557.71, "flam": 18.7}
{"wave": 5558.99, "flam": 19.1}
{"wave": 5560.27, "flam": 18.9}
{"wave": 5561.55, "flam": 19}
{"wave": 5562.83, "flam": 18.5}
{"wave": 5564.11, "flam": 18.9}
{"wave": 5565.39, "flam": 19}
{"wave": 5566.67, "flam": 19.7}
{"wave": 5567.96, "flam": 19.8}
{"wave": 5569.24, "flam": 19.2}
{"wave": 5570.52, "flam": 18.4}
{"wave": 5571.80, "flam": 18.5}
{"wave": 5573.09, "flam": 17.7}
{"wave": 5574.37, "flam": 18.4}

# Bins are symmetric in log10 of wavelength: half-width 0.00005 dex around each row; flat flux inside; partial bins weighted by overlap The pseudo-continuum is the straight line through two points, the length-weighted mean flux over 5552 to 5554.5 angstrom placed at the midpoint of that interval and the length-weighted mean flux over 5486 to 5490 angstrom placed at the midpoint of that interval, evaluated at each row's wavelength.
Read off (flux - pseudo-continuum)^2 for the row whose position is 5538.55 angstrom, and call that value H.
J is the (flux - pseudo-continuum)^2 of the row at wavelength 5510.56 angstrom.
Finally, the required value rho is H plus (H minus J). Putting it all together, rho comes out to -2.05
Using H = 0.18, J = 2.42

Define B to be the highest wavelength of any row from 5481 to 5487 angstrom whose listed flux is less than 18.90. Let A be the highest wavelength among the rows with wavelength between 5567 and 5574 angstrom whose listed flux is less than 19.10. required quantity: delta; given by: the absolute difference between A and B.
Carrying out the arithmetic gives 86.6 angstrom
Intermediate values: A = 5573.09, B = 5486.50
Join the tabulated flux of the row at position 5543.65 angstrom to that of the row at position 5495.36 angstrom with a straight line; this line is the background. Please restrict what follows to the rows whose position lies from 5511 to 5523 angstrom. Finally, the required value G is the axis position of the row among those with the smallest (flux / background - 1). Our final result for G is 5514.37 angstrom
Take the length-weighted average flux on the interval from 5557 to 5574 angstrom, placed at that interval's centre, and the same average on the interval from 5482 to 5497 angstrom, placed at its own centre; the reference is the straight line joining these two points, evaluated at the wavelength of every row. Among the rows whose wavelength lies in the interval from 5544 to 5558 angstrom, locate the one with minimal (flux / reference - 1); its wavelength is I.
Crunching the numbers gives 5544.93 angstrom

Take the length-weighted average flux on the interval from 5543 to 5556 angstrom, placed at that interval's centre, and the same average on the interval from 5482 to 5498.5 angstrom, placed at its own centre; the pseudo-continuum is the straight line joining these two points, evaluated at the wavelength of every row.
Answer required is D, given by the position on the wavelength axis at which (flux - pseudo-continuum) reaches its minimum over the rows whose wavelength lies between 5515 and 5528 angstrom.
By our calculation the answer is 5518.18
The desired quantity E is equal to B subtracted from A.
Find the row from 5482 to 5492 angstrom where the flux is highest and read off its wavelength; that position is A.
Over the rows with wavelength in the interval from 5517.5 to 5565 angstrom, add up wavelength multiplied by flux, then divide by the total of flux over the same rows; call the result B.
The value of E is -50.8 angstrom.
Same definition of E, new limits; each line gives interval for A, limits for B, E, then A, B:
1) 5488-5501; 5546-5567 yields -59.8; 5496.62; 5556.4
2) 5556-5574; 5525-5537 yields 37.0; 5567.96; 5530.9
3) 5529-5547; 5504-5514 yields 24.7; 5533.45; 5508.7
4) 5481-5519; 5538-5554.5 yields -35.6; 5510.56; 5546.2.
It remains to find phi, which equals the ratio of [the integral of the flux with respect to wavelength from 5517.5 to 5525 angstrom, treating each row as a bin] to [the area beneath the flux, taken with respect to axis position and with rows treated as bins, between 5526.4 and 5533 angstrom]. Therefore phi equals 1.2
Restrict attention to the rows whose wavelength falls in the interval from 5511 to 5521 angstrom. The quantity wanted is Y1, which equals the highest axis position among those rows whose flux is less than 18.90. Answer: 5518.18 angstrom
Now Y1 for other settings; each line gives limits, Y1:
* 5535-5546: 5544.93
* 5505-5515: 5514.37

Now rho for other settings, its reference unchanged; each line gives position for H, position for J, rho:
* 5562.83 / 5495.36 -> -0.23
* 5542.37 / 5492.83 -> 0.56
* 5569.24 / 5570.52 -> 0.13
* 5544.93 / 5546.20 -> 0.68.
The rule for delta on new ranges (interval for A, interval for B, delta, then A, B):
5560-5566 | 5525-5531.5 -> 35.8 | 5565.39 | 5529.63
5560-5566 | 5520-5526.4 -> 39.6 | 5565.39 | 5525.81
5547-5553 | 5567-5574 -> 20.5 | 5552.59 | 5573.09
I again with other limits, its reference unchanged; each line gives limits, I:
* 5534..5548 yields 5544.93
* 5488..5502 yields 5491.56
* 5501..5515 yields 5505.49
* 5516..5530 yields 5528.35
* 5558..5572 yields 5570.52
